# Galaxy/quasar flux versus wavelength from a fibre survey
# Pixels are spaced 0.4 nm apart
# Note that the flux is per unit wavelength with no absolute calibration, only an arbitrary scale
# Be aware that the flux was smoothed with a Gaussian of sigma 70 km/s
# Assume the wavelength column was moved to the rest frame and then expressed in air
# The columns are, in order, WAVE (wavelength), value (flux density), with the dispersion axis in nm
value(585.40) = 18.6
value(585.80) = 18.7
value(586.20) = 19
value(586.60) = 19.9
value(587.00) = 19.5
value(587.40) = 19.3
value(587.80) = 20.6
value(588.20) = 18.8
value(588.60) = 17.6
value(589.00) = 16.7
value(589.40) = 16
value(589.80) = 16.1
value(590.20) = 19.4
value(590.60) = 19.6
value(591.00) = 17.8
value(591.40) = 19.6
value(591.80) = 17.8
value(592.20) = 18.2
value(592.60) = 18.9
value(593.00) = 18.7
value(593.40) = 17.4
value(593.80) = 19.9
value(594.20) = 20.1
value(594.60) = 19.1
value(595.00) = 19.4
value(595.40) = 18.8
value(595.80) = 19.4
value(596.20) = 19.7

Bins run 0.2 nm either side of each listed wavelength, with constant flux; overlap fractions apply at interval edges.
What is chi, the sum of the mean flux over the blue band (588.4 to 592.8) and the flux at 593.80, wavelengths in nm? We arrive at 37.9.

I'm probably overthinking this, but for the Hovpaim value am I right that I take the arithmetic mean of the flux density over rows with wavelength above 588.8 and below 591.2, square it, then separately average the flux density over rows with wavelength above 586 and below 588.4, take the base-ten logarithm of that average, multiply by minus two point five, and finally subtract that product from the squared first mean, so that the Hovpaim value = 313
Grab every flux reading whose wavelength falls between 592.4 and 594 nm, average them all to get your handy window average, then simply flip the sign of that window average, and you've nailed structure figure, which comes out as -18.7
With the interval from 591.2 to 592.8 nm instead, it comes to -18.6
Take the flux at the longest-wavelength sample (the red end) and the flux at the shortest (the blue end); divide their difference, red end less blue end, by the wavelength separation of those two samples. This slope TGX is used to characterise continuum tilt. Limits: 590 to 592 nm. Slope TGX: -1.0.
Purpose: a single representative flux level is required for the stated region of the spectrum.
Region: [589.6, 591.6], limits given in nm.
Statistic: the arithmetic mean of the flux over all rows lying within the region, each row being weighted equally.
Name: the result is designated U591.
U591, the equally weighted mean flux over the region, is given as 18.5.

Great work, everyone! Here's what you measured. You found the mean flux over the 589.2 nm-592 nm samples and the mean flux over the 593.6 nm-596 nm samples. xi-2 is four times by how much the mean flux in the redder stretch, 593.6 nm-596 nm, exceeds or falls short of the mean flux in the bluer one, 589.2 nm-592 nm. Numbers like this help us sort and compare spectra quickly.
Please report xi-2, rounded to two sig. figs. 5.6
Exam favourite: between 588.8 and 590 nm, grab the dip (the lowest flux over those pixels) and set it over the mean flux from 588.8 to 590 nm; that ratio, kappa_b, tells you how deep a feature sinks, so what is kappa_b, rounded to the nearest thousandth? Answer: 0.984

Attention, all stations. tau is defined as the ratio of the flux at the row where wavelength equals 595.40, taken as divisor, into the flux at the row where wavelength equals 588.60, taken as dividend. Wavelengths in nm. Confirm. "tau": 0.94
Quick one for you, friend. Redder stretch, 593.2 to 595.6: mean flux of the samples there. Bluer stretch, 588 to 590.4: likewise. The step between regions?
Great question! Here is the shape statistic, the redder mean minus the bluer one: 1.7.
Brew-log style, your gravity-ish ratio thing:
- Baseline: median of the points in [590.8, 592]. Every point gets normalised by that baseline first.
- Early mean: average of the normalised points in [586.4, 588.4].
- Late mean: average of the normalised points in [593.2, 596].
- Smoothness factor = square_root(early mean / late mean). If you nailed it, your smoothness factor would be 1.012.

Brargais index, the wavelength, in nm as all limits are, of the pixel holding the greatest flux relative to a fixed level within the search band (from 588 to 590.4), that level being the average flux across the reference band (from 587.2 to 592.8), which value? 590.20 nm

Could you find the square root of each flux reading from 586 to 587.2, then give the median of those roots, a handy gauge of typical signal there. 4.42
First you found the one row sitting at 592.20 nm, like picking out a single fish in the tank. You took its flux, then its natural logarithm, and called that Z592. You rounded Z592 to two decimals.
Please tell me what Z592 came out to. 2.90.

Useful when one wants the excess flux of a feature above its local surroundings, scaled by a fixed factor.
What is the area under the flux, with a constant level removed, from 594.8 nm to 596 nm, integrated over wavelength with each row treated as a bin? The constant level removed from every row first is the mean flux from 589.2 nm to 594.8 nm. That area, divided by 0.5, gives 1.75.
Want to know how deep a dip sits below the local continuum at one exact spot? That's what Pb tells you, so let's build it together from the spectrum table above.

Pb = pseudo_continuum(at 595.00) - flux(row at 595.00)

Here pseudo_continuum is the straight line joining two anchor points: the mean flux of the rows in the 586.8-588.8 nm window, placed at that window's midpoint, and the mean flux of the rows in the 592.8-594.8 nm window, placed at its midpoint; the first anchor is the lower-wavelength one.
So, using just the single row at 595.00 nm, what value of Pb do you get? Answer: -0.38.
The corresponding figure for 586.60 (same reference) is -0.72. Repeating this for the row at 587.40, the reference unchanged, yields -0.13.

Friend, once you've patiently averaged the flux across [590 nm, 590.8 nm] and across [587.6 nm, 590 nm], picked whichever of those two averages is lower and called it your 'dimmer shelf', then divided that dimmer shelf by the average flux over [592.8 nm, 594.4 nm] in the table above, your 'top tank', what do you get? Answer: 0.93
